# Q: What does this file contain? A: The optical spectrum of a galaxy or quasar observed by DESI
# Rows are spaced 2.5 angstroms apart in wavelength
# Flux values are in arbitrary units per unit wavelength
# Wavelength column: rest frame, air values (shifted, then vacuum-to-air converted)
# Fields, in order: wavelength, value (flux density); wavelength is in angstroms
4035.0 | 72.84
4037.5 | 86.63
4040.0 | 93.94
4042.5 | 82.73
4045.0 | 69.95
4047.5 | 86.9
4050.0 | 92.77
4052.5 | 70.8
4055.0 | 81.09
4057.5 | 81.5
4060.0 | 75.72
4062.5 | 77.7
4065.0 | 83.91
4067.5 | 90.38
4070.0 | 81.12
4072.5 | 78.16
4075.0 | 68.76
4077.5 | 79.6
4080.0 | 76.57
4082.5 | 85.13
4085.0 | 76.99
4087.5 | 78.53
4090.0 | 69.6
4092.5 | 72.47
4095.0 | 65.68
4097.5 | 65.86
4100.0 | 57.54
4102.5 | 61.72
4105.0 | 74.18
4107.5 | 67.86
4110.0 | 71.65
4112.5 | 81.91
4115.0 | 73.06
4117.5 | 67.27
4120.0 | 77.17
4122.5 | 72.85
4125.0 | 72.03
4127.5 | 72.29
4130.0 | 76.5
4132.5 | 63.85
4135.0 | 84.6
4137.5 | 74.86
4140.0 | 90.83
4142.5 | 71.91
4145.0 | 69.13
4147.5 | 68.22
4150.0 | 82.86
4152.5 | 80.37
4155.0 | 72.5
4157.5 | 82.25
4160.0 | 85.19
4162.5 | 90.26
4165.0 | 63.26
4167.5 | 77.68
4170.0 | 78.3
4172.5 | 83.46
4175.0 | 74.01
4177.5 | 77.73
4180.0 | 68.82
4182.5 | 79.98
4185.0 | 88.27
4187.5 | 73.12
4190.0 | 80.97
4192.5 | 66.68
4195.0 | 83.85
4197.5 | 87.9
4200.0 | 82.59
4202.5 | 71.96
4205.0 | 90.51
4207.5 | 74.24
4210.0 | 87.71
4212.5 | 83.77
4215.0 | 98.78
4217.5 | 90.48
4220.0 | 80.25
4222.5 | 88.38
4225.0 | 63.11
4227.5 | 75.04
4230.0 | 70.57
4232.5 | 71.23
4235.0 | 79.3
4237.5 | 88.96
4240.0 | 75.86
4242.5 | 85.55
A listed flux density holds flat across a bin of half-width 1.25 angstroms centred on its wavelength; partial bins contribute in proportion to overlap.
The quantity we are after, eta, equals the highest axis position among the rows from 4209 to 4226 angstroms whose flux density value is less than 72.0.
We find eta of 4225.0 angstroms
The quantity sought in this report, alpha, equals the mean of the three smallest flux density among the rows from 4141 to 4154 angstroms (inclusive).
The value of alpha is 69.8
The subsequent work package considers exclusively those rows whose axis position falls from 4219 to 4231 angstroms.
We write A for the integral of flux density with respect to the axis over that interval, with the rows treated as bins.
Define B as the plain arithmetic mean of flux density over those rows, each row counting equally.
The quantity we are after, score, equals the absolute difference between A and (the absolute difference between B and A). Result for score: 75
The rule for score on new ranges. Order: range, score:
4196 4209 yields 81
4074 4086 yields 77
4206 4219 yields 87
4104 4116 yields 74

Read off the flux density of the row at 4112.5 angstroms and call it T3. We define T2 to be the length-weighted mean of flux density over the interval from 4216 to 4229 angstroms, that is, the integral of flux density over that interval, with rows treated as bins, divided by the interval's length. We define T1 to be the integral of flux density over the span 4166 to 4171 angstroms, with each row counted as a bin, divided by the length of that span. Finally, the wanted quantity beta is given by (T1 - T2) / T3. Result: -0.03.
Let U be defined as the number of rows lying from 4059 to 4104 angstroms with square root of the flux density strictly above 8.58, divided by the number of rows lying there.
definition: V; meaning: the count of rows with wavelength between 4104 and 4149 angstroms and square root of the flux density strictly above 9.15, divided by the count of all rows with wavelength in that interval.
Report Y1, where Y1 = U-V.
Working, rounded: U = 0.61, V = 0.11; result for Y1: 0.50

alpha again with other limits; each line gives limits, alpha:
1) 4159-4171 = 73.1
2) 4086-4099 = 67.0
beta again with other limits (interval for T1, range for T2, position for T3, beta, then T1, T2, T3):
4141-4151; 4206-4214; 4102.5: -0.15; 73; 83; 61.72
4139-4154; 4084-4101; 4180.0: 0.11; 77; 70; 68.82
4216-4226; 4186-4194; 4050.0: 0.08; 81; 74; 92.77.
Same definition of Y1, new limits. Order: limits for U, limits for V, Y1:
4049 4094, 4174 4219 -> 0.33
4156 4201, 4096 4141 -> 0.67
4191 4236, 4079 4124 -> 0.67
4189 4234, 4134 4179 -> 0.50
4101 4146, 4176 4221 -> -0.06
